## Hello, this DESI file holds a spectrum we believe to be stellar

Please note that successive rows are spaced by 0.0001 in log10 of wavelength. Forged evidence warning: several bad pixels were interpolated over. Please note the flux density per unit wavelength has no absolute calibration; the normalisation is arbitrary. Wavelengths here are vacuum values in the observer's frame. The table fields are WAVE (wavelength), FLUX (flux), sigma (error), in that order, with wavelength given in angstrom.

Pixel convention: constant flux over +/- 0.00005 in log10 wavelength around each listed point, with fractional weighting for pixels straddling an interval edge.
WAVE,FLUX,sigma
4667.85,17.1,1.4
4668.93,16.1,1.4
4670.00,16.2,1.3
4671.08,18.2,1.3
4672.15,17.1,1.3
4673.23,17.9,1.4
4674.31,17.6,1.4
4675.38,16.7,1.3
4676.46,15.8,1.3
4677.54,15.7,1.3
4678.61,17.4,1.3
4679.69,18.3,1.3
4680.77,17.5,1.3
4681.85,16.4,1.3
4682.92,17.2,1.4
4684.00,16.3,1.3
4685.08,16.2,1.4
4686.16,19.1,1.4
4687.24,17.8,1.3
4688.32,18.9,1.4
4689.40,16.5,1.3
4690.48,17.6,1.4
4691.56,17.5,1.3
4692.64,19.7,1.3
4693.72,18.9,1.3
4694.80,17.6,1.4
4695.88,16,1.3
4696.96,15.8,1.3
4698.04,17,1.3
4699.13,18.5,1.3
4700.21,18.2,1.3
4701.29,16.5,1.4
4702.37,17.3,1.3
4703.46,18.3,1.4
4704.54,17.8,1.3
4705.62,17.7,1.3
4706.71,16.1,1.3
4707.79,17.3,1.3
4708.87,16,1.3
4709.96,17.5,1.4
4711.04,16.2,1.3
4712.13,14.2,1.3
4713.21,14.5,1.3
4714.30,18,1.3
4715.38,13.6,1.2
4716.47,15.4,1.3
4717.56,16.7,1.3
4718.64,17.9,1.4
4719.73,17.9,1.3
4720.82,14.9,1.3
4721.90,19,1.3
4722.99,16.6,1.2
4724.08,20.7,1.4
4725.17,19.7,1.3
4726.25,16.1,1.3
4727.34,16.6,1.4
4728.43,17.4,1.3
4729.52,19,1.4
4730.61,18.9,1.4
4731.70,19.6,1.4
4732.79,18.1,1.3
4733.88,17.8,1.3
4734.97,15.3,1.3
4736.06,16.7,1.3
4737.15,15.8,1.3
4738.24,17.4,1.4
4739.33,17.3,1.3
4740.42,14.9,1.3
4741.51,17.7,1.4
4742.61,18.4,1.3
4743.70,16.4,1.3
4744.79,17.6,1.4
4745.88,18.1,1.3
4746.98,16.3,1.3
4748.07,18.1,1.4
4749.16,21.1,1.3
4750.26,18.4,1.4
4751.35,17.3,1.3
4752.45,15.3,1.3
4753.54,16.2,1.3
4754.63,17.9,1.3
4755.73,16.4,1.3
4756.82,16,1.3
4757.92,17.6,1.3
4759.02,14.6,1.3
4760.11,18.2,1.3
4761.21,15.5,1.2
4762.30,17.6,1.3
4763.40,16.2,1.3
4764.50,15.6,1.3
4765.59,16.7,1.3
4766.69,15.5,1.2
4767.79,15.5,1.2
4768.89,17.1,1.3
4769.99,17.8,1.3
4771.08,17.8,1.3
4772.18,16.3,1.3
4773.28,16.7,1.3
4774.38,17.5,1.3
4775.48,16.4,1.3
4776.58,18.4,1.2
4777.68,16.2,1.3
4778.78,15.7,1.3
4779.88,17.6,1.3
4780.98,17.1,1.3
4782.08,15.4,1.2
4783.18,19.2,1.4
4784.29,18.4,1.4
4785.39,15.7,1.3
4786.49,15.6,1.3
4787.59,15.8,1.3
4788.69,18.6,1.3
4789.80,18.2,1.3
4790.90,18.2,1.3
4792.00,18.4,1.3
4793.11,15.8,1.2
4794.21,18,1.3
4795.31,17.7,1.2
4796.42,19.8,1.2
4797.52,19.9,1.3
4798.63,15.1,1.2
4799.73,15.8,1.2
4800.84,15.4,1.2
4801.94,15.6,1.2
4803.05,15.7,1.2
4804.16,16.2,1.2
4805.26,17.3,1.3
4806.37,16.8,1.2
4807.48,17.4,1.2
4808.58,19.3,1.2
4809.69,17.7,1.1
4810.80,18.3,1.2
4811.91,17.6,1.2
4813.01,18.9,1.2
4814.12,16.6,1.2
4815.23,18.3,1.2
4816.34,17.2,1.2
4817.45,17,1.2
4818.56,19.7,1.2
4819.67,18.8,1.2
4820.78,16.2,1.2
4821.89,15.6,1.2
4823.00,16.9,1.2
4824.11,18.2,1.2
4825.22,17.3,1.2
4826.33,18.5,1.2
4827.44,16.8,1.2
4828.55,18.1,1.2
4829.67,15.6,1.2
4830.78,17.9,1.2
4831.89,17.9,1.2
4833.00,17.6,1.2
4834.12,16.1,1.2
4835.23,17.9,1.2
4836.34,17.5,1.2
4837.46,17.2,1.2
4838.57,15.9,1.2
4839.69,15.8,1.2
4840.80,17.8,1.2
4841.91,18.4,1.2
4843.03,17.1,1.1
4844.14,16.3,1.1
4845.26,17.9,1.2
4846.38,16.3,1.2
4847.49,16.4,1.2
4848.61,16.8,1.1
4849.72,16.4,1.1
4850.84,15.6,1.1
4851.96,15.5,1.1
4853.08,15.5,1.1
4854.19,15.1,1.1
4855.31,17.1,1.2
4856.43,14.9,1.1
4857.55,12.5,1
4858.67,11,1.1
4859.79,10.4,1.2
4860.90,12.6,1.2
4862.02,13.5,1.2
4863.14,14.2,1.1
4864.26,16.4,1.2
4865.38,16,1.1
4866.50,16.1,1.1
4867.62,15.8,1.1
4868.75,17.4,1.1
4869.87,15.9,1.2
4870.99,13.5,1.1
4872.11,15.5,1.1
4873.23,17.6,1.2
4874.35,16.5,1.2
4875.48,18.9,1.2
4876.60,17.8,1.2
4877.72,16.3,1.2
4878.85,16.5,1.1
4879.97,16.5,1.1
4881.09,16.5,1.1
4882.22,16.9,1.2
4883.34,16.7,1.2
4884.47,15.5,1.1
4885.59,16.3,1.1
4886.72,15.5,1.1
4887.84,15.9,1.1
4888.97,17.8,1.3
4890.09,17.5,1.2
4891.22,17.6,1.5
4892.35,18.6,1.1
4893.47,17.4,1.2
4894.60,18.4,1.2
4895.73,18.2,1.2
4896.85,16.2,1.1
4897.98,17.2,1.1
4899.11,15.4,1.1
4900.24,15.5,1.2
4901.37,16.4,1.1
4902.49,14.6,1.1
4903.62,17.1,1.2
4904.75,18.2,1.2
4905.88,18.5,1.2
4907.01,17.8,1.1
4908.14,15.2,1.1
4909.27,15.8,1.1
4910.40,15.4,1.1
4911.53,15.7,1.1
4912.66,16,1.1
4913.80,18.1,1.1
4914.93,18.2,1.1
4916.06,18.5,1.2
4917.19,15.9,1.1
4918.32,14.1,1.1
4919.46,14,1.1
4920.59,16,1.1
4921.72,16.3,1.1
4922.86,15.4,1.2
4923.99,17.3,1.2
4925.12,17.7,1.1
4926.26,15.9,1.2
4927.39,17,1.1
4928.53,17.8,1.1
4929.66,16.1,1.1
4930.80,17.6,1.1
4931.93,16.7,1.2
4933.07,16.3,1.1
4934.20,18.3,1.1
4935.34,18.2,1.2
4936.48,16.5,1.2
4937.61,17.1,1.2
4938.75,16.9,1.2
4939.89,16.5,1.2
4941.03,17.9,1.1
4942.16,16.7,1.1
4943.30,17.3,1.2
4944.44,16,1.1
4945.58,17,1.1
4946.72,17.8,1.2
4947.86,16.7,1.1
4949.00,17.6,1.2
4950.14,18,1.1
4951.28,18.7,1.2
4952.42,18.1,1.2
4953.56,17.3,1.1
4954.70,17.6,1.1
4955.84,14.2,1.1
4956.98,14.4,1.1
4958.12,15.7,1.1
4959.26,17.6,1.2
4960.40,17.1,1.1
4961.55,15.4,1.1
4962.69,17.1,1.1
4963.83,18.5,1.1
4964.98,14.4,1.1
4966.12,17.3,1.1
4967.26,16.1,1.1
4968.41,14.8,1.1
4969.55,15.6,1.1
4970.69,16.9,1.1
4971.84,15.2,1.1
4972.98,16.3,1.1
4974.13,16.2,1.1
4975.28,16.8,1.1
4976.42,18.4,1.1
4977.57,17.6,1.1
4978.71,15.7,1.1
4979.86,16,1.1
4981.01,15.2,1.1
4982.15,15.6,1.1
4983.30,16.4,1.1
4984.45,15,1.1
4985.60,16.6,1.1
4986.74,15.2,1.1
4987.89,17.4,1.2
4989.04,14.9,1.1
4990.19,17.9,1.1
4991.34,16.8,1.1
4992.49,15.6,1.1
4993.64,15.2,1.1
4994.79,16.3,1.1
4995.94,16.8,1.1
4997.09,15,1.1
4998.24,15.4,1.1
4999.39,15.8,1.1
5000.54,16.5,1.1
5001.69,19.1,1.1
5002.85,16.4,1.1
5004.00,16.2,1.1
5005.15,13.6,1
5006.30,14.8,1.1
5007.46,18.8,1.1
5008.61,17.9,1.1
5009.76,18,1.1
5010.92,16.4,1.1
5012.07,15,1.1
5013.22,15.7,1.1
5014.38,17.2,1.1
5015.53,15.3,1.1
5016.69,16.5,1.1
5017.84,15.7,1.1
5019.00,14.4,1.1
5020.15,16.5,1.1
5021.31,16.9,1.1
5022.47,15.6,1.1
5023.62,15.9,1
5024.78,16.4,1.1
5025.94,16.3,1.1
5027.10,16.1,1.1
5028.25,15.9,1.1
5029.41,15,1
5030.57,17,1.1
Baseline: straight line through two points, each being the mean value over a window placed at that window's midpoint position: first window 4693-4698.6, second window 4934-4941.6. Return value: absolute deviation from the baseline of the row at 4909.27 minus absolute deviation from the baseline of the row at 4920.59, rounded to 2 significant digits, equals 0.19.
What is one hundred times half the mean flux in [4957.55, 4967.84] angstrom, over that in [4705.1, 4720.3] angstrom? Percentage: 50.7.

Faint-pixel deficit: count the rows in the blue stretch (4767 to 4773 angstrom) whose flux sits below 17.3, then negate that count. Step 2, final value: -3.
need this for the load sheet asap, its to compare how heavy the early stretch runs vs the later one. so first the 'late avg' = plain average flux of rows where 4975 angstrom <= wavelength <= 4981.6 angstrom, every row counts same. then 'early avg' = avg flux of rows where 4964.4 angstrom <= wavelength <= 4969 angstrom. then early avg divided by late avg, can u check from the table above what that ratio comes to 0.94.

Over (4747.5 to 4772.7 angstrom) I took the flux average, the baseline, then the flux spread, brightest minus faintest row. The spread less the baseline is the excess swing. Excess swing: -10.4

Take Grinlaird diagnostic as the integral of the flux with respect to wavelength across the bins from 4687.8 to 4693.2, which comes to 97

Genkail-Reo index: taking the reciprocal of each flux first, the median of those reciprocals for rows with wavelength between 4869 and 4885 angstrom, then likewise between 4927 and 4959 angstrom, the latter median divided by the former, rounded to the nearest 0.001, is 0.968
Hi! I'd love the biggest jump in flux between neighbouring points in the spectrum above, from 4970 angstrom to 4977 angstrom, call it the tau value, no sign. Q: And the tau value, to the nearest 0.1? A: 1.7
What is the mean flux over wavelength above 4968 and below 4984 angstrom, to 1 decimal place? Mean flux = 16.2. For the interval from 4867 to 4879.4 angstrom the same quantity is 16.5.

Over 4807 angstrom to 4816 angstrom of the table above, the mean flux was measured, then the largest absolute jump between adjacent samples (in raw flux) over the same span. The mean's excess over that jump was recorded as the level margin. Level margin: 15.7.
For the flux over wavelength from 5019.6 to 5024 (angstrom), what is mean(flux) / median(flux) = 1.002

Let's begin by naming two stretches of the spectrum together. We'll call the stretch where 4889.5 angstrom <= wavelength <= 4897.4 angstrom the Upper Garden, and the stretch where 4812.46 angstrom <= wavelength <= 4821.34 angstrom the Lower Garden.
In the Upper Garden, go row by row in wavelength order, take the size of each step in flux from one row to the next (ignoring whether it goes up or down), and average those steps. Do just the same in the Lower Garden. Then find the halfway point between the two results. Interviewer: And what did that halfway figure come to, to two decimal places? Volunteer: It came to 1.28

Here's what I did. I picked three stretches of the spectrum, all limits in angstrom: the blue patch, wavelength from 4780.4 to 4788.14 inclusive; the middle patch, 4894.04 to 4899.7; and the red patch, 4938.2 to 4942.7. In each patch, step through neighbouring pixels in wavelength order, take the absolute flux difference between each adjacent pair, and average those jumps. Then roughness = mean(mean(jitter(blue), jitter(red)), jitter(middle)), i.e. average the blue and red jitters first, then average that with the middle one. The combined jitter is 1.3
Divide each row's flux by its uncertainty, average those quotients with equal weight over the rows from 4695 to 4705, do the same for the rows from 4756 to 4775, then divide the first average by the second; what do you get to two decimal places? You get 1.01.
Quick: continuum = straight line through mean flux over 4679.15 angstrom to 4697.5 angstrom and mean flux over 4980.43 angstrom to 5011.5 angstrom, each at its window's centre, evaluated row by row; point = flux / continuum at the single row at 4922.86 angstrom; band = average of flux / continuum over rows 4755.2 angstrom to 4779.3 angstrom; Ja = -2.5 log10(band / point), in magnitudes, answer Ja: -0.04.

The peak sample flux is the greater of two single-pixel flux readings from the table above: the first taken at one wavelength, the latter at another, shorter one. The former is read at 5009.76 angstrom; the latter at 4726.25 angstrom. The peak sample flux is 18.0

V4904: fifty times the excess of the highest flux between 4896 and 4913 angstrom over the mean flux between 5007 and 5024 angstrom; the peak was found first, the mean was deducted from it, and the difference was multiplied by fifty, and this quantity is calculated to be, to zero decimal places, 106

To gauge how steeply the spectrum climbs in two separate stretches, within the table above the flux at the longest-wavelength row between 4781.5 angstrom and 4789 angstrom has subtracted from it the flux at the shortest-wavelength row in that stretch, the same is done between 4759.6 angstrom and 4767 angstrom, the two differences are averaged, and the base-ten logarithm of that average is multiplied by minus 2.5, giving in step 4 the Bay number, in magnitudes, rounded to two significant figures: 1.5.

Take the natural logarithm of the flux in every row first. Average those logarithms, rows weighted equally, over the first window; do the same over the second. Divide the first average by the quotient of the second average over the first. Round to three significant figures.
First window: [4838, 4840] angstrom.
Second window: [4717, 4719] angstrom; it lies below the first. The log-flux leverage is 2.68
